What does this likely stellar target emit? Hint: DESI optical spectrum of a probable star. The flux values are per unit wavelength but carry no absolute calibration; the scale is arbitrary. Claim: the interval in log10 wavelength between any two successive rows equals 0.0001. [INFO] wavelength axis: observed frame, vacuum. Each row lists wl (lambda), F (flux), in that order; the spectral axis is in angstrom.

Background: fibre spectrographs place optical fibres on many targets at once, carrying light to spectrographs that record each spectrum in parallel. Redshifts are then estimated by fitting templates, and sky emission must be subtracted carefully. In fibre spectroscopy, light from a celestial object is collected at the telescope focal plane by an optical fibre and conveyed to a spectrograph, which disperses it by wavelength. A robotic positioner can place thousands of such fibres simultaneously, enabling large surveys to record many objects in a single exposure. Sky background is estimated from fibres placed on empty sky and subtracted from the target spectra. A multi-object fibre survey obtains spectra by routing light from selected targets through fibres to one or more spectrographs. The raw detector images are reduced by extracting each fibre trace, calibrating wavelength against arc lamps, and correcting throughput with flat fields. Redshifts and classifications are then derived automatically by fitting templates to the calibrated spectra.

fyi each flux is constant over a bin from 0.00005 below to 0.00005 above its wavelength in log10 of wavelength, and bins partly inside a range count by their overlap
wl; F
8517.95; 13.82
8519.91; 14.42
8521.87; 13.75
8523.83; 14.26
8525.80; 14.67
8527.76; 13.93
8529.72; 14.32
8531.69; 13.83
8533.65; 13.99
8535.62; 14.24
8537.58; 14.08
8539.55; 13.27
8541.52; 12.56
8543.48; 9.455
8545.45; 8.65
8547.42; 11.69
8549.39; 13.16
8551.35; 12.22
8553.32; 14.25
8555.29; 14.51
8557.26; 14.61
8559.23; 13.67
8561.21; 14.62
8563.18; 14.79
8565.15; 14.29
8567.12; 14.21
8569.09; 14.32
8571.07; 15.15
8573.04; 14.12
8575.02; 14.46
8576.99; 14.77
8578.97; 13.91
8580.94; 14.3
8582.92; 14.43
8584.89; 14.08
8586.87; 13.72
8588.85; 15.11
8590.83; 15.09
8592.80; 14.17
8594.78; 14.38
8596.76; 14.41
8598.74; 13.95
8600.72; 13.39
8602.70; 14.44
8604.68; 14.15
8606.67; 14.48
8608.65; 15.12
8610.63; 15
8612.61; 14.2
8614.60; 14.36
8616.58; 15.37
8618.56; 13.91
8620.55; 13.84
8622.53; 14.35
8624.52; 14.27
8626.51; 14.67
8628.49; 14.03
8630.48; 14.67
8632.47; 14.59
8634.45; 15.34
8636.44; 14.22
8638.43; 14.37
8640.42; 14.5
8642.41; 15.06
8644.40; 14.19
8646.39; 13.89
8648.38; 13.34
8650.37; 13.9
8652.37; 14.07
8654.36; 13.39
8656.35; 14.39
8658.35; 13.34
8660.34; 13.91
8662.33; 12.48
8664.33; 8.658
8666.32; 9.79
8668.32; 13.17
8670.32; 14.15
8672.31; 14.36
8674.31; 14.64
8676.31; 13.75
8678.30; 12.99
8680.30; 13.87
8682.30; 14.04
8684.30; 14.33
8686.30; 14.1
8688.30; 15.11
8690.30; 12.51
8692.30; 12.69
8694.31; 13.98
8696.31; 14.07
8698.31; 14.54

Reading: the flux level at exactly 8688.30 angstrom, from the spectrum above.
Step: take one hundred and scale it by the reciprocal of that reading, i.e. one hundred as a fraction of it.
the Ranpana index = 6.62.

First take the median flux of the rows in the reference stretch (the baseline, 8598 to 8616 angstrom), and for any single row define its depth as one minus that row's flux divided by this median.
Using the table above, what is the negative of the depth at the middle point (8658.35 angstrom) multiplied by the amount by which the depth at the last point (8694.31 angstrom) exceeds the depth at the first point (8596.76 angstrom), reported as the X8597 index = -0.002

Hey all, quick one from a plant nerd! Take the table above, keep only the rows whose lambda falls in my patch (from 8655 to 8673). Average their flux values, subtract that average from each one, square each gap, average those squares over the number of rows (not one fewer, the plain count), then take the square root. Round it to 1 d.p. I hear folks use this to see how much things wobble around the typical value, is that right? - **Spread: 2.0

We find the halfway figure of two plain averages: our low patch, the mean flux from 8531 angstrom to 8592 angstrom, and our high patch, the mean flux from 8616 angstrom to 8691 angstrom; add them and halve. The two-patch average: 13.8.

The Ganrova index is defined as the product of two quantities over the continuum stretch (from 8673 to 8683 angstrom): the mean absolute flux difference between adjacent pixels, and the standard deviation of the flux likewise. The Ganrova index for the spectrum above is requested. 0.4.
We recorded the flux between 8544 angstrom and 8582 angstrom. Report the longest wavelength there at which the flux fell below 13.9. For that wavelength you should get 8559.23 angstrom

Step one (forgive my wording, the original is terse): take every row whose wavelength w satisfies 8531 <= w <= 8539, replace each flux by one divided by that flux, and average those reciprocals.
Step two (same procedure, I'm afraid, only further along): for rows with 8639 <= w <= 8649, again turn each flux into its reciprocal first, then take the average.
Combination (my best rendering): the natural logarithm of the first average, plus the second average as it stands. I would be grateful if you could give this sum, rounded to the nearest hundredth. -2.57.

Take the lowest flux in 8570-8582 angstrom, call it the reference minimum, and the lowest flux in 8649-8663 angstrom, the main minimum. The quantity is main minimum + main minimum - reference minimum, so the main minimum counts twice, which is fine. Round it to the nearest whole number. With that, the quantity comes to 11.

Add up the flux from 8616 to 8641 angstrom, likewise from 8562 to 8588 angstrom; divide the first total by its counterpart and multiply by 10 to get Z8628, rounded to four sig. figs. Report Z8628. 10.08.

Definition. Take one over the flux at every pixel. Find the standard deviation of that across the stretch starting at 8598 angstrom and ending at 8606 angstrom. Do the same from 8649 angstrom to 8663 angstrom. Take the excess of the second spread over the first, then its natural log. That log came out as -6.7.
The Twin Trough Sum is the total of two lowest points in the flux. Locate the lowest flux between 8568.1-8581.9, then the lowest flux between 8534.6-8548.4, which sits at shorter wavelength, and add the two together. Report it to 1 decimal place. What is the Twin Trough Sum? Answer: 22.6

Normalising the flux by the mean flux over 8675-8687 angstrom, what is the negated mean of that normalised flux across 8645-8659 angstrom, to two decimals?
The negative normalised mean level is -0.99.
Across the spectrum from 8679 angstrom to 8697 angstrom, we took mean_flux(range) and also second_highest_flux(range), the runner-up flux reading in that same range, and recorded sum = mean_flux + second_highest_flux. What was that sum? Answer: 28.2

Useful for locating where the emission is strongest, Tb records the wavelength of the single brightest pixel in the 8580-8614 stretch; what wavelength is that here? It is 8608.65 angstrom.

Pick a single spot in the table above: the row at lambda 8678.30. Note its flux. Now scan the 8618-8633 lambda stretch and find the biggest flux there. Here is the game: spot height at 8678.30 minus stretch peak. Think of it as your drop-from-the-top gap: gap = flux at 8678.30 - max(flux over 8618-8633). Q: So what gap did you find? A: -1.7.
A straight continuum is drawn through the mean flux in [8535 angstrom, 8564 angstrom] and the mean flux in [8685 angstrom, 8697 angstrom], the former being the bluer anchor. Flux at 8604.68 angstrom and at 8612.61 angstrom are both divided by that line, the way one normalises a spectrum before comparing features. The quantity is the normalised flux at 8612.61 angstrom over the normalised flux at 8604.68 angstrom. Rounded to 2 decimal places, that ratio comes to 1.00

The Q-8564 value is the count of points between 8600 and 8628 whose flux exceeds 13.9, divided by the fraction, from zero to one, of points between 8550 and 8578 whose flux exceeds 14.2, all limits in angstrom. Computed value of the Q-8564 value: 15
